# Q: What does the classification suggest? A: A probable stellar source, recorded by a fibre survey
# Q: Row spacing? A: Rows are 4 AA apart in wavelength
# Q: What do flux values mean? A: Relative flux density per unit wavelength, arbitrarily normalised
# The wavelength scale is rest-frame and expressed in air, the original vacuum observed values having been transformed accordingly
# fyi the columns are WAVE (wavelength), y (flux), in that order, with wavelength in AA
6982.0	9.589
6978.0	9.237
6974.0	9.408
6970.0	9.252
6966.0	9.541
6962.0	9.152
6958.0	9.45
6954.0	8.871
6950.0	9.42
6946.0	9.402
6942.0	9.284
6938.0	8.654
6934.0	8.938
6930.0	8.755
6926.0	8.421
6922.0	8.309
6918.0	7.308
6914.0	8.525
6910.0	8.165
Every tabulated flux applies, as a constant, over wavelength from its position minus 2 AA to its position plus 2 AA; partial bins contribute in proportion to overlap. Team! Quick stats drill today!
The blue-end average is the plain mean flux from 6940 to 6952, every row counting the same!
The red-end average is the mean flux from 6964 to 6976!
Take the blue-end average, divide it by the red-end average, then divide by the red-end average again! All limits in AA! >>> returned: 0.106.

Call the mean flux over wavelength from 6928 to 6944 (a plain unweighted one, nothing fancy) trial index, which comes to 8.91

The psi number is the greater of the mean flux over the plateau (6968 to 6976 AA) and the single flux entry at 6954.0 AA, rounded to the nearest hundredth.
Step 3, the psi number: 9.33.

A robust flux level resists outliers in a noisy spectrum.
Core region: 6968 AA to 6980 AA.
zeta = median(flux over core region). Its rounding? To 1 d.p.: 9.3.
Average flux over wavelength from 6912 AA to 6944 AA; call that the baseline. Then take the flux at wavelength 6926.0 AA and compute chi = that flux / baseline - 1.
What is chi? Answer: -0.012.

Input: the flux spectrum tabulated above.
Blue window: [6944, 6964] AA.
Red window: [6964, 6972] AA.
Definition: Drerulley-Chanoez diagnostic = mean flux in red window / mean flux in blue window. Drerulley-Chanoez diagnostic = 1.01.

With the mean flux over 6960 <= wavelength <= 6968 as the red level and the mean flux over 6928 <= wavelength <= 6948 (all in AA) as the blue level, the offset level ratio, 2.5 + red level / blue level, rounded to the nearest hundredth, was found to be 3.54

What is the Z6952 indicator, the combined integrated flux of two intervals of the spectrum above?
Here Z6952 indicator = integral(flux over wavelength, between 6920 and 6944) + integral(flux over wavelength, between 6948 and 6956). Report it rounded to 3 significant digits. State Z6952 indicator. 283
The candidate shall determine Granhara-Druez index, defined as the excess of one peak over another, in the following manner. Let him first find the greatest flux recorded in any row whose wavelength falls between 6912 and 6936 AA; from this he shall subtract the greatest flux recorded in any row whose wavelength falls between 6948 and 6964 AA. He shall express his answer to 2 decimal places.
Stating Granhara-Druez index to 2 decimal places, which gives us -0.51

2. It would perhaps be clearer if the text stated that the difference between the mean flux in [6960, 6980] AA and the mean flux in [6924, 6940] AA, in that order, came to 0.63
